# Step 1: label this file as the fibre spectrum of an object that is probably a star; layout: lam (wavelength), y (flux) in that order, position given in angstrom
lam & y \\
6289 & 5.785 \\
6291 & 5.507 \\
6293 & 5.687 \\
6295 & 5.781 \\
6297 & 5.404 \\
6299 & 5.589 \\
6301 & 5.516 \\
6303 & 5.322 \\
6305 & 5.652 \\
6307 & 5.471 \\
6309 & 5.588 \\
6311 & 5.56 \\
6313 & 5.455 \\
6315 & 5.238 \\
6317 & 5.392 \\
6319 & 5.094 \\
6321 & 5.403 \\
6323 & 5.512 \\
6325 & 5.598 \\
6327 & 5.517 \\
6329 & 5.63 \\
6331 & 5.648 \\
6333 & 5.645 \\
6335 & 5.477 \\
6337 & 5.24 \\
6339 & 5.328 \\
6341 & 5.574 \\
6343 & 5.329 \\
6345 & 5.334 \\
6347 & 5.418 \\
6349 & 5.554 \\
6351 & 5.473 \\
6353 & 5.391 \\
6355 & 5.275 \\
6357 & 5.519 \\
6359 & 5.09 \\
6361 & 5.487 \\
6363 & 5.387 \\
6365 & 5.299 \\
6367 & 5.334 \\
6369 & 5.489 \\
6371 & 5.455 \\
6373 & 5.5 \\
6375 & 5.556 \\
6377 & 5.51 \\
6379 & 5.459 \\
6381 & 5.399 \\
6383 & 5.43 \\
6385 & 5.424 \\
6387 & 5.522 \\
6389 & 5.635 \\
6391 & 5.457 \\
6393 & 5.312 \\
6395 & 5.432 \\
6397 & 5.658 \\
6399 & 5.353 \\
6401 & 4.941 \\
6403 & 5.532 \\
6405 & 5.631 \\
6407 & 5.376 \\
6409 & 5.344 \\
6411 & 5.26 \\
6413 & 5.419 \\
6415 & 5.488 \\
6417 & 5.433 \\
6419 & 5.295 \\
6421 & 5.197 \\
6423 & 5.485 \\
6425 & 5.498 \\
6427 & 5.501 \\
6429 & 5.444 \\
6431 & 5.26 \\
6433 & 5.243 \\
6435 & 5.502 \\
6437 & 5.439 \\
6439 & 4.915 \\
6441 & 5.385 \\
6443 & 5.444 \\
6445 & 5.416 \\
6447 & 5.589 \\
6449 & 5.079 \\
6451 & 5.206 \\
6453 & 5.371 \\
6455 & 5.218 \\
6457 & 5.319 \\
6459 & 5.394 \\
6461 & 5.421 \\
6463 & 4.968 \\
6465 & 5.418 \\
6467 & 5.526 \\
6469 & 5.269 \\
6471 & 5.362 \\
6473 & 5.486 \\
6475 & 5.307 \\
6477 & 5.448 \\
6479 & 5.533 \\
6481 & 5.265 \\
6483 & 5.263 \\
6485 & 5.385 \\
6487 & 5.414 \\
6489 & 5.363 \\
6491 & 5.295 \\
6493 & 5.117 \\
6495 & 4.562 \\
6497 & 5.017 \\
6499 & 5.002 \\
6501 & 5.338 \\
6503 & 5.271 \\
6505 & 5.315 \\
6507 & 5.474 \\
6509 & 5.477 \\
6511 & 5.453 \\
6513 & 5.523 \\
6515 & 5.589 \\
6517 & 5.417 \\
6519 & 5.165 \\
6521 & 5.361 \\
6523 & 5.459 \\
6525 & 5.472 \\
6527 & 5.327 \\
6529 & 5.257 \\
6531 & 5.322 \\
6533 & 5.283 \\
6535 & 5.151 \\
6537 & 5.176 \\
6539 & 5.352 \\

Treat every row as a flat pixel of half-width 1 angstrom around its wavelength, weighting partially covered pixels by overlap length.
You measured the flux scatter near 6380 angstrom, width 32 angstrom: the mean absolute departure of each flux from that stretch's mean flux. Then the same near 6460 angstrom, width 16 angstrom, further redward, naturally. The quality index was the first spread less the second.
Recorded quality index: -0.06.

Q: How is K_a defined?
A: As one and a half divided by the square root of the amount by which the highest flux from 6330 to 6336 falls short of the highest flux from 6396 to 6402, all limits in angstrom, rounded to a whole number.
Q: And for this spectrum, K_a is 15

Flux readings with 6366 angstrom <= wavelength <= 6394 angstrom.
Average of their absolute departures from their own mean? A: 0.062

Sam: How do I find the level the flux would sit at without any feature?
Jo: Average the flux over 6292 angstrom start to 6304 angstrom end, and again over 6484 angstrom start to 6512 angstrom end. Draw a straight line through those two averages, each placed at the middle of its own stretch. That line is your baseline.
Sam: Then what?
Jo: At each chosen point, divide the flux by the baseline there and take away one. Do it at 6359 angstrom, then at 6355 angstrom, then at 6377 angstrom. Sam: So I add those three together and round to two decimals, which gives -0.09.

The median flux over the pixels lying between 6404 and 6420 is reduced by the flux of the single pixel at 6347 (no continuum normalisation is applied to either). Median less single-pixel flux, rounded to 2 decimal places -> -0.02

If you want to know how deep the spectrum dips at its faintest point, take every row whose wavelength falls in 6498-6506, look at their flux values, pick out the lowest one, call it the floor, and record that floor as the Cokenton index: 5.002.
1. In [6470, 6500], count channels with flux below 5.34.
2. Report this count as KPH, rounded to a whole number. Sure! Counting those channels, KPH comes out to 8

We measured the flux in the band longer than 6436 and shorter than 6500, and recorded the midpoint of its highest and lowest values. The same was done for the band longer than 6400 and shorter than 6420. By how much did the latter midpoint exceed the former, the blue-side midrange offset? 0.21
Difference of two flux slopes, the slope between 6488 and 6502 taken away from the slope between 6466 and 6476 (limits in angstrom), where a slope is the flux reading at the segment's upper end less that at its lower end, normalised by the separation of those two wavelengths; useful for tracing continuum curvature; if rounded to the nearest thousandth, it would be -0.025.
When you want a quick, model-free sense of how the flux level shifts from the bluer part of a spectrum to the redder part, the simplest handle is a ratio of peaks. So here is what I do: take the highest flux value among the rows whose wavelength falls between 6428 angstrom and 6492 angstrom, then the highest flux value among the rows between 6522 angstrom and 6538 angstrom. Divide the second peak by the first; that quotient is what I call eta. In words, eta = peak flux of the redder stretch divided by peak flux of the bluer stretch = 0.98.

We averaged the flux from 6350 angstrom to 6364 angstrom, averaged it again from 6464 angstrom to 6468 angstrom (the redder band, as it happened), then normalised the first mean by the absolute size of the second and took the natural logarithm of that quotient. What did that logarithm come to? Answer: -0.018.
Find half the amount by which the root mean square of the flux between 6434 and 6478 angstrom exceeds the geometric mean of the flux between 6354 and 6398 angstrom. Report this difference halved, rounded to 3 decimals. -0.047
